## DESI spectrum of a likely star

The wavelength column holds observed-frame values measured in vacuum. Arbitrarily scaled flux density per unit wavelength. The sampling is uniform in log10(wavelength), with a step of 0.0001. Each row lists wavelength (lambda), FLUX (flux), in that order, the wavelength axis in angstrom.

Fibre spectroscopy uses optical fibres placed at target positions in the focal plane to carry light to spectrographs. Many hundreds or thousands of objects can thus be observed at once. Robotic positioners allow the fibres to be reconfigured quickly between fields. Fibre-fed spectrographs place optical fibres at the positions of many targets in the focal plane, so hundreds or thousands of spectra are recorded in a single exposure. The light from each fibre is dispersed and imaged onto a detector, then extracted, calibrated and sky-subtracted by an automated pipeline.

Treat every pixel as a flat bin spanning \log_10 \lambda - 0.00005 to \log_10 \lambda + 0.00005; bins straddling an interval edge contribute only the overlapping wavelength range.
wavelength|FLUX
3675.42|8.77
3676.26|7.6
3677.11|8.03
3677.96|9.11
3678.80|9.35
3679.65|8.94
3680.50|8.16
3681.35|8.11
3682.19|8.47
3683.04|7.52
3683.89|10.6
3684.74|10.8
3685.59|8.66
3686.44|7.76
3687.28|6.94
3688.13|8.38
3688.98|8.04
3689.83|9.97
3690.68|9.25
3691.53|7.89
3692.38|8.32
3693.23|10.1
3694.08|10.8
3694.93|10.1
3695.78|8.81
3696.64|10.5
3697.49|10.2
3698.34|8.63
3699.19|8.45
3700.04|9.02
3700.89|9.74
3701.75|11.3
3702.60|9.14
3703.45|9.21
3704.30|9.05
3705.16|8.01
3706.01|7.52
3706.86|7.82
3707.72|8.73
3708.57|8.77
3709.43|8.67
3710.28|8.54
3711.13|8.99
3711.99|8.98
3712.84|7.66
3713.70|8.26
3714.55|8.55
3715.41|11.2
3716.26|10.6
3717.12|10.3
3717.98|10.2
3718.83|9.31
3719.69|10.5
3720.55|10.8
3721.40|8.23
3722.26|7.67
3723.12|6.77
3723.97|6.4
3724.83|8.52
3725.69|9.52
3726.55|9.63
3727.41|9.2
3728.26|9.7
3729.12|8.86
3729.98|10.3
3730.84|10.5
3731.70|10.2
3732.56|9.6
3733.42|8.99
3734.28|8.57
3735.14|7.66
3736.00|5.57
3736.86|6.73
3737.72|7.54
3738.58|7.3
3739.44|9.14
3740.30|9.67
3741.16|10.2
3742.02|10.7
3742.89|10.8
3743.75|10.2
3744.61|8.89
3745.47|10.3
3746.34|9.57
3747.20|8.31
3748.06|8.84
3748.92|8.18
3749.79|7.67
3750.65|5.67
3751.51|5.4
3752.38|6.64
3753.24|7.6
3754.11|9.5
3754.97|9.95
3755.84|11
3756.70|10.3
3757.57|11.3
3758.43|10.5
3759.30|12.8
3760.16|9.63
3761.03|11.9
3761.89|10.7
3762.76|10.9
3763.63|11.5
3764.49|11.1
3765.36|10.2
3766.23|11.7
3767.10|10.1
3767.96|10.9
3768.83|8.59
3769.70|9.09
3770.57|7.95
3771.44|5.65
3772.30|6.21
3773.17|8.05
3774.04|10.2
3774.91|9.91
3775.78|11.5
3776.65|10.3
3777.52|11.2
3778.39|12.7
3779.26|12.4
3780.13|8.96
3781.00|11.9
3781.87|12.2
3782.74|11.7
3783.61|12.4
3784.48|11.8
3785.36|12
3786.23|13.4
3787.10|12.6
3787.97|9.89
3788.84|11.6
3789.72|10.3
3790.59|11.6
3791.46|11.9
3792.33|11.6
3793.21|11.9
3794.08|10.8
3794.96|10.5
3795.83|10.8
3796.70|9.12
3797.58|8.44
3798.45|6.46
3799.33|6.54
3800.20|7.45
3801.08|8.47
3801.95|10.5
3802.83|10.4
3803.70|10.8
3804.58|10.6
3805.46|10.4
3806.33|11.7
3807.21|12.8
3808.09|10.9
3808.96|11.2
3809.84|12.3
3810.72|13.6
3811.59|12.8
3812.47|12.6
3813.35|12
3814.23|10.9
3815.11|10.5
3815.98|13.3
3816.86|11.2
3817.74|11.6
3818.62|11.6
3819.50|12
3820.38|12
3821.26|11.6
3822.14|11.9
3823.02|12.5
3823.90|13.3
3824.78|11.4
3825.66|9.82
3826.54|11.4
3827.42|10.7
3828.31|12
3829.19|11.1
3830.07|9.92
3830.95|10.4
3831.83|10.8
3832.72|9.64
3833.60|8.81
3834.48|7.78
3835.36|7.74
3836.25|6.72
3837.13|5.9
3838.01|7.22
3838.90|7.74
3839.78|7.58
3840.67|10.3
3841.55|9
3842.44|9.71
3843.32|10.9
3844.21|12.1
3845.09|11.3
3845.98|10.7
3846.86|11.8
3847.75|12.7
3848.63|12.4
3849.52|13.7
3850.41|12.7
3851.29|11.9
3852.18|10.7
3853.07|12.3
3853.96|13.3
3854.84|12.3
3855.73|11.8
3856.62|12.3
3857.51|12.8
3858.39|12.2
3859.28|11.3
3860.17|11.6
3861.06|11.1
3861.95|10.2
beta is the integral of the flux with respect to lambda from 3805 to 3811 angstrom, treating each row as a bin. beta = 71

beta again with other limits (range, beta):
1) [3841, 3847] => 64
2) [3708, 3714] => 51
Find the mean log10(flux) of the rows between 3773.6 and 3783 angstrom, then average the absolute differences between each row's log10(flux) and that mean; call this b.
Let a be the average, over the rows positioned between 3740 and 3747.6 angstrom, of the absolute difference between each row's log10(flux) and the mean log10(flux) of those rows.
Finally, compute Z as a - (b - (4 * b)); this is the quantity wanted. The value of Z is 0.147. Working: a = 0.030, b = 0.039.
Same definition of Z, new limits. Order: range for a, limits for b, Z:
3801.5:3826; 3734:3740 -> 0.179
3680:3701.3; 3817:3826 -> 0.110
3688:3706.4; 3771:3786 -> 0.273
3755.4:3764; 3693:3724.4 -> 0.165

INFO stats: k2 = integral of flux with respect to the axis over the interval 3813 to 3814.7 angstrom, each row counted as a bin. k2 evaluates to 19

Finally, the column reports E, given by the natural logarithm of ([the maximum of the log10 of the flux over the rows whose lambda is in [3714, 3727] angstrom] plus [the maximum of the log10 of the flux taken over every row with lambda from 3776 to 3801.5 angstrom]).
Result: 0.78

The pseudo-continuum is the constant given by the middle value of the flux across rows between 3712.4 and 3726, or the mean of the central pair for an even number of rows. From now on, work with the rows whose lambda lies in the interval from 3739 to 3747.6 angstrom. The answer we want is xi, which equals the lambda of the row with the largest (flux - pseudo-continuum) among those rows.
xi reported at 3742.89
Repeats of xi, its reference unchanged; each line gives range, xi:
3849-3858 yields 3849.52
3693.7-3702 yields 3701.75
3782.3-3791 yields 3786.23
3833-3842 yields 3840.67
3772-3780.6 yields 3778.39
